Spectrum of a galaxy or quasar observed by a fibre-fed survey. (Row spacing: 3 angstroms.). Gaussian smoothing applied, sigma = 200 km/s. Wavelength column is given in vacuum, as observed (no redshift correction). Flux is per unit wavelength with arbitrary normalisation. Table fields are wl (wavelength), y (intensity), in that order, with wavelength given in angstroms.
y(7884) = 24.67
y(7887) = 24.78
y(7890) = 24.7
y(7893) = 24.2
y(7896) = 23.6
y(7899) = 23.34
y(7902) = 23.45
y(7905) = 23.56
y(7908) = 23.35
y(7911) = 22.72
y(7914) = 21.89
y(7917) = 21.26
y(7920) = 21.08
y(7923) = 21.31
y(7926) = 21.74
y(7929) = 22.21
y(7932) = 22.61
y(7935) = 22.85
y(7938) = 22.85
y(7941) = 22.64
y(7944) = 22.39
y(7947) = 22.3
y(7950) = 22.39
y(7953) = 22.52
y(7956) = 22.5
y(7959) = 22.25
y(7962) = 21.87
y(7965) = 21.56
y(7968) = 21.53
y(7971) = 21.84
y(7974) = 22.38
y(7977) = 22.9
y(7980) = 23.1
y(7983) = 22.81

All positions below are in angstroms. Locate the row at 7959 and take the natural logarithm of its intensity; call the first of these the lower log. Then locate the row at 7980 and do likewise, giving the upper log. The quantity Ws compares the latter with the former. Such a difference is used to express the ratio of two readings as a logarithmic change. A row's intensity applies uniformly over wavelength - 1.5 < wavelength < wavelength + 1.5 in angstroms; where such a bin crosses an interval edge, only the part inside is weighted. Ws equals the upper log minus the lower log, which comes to 0.04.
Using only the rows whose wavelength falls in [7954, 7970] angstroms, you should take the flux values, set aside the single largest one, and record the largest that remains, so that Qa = 22.25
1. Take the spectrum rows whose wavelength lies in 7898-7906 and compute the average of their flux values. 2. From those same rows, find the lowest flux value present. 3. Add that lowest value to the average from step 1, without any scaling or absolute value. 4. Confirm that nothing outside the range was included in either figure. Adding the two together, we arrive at 46.8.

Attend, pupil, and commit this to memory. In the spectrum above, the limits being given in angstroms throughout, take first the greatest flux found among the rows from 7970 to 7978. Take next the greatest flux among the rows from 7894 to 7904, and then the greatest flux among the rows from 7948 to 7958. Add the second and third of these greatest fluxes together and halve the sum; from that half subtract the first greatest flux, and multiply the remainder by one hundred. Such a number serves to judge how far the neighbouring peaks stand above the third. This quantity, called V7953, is 16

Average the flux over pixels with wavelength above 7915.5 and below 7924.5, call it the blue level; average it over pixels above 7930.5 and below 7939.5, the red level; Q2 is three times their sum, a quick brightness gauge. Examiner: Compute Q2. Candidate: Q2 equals 132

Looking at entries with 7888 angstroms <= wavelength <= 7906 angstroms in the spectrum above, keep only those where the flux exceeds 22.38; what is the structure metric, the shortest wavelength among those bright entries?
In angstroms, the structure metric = 7890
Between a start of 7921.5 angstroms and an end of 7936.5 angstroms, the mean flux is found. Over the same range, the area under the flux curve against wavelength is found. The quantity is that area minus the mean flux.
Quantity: 310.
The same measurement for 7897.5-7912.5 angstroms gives 326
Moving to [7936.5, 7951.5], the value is 315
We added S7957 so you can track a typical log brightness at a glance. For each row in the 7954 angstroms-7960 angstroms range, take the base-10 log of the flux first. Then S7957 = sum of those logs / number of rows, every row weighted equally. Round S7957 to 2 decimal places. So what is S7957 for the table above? 1.35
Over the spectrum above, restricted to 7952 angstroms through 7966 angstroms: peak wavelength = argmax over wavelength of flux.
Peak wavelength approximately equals 7953 angstroms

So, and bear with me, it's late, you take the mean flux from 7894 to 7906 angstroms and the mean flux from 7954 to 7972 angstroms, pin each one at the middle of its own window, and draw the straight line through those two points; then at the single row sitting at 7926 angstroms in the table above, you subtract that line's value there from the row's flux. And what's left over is -1.1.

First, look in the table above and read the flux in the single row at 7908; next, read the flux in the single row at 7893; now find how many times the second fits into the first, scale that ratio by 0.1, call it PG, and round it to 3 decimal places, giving 0.096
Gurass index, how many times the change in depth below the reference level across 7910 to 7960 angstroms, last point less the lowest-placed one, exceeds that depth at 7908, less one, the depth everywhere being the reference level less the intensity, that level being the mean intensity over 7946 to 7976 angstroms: -1.4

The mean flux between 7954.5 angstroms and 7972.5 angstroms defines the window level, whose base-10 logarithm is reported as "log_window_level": 1.34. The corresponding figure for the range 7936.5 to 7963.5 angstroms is 1.35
